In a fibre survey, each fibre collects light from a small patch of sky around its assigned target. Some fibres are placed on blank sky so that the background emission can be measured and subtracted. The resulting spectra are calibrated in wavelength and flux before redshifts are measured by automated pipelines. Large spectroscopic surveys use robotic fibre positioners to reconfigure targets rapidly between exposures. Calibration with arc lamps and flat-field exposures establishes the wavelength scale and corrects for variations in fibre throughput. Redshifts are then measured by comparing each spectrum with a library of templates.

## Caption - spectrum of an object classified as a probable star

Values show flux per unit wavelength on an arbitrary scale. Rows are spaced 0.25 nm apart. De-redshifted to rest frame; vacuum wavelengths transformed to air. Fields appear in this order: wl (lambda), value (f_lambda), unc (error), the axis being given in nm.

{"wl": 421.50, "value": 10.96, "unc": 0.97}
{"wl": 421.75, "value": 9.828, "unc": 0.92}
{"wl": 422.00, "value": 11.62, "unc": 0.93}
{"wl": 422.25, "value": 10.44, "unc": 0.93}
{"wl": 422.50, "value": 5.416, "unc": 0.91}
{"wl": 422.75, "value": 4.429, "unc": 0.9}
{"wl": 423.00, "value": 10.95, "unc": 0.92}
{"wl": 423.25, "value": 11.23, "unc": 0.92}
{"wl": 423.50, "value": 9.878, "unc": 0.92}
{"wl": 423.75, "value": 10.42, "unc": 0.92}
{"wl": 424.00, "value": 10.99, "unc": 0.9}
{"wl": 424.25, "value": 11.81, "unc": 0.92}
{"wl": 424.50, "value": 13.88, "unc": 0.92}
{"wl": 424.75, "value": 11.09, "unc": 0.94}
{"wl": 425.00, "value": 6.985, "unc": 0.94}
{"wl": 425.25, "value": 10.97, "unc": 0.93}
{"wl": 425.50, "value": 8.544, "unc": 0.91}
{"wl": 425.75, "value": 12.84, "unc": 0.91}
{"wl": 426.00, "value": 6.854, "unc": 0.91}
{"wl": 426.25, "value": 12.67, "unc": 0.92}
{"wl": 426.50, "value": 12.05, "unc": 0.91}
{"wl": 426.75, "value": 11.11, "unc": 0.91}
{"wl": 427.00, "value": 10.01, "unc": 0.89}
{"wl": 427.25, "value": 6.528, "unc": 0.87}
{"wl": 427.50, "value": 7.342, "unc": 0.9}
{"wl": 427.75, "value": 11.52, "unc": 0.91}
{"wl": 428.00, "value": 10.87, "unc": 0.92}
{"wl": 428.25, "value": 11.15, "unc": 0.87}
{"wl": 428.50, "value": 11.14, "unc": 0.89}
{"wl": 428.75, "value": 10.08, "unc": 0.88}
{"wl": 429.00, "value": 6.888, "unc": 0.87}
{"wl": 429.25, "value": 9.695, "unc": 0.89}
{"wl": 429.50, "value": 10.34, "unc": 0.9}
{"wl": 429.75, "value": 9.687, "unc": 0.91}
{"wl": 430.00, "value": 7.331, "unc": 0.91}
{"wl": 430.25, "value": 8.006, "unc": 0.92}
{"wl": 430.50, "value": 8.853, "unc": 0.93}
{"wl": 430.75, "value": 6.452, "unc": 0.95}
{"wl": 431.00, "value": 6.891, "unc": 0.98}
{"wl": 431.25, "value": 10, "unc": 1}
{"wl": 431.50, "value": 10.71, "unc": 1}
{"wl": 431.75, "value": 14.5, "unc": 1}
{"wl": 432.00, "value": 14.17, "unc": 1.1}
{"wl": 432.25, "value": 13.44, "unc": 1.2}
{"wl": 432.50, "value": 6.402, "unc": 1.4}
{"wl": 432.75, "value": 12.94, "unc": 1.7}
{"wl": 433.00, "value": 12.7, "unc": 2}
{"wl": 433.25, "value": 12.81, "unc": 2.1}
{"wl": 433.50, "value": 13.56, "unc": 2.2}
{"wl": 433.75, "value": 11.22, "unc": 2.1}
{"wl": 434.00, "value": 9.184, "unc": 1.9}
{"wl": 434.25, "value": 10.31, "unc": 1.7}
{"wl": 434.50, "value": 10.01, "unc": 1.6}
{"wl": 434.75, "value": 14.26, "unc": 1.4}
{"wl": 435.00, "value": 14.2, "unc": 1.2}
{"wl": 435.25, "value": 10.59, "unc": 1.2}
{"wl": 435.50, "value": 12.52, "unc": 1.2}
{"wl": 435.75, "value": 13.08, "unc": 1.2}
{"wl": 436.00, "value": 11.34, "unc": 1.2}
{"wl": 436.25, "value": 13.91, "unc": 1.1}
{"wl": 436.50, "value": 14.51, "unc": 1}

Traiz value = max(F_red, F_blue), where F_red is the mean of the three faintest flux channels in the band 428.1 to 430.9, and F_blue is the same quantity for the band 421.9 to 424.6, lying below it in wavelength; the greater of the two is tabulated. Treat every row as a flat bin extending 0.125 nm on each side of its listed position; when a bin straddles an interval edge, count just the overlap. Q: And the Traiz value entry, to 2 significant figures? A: 6.9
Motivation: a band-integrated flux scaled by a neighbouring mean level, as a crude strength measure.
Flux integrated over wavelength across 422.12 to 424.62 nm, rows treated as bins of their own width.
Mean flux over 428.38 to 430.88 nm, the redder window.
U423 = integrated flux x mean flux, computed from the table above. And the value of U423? 220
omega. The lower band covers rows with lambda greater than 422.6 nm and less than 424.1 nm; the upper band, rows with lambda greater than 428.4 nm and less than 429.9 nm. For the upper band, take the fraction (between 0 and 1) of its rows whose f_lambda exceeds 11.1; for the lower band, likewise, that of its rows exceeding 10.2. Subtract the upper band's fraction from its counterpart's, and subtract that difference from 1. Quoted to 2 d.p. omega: 0.50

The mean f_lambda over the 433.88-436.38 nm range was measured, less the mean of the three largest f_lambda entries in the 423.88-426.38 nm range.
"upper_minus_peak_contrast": -1.2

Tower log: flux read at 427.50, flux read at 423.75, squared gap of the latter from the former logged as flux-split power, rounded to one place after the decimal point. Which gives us 9.5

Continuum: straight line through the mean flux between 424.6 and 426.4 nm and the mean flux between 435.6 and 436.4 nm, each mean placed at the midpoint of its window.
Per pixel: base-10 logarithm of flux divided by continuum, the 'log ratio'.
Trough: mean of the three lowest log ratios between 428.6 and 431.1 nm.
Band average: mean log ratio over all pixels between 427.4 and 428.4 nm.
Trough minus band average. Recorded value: -0.20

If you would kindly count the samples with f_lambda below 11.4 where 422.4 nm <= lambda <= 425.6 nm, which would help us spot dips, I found 11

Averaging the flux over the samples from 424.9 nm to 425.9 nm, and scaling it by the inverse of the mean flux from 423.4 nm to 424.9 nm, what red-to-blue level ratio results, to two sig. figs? 0.87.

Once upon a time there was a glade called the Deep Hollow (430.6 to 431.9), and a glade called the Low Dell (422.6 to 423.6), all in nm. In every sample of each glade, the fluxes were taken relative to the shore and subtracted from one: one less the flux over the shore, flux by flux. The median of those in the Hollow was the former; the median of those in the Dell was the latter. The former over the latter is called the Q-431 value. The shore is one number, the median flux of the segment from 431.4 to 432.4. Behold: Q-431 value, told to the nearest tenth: 1.1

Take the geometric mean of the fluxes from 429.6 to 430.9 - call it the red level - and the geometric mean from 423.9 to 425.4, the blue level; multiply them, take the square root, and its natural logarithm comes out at 2.23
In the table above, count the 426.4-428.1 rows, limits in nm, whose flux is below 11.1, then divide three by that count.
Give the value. 0.75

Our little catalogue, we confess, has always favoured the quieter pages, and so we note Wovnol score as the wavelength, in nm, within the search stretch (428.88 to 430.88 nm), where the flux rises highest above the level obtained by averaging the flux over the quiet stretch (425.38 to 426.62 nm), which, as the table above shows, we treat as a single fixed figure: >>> 429.50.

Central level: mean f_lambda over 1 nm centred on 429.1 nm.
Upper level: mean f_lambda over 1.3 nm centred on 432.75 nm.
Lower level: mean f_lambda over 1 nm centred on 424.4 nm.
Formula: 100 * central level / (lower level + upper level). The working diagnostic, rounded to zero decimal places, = 39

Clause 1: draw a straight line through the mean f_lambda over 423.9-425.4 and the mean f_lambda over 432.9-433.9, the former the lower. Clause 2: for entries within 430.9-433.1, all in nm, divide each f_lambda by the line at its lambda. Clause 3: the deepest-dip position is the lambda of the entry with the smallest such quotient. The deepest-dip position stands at 432.50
